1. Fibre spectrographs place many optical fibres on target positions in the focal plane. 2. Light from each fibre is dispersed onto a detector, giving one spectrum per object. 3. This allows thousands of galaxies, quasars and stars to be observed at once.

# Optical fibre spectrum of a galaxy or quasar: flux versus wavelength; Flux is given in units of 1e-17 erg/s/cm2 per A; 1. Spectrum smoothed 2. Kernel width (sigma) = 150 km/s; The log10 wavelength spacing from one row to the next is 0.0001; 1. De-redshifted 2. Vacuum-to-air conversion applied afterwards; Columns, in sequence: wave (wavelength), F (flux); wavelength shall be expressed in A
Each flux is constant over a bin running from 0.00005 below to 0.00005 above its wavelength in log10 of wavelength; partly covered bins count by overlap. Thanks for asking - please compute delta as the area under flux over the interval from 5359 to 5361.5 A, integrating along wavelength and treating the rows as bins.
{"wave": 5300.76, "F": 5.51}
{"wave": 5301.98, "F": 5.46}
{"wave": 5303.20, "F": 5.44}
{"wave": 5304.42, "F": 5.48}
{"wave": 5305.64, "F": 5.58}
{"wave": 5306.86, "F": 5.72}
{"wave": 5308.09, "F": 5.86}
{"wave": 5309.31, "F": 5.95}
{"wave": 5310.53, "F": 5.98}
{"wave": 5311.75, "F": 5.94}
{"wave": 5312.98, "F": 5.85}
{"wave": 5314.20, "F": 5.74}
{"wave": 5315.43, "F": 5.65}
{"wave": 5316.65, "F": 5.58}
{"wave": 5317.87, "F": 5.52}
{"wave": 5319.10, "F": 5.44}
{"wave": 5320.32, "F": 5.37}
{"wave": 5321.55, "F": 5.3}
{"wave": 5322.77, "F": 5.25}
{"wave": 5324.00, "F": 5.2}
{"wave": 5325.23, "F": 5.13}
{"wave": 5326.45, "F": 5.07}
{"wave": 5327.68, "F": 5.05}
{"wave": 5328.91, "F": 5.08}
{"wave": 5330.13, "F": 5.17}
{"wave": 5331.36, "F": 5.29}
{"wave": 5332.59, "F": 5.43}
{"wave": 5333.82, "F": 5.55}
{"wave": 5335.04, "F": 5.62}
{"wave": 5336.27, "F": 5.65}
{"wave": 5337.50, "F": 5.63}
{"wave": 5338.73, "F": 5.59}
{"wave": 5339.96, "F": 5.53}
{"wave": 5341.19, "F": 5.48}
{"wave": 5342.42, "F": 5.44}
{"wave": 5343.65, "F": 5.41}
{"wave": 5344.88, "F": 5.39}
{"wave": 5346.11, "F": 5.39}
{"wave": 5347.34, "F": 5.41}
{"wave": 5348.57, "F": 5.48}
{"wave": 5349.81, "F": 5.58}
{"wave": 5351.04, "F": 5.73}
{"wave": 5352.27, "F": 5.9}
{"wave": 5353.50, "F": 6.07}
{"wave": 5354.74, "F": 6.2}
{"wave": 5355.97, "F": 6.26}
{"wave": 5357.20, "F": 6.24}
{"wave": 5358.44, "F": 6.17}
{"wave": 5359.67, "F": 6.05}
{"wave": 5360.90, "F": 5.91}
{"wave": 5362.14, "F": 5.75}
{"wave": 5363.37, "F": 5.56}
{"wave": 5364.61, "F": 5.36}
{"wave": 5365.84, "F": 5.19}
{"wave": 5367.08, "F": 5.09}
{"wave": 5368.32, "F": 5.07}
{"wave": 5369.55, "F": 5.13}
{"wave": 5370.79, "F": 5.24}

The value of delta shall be 15.0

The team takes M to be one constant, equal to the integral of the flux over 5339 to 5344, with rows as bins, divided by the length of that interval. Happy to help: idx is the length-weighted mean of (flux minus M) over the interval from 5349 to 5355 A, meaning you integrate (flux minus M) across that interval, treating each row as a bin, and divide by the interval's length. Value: 0.39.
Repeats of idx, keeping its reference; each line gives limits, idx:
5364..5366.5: -0.20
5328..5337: -0.09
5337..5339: 0.14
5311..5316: 0.33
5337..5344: 0.04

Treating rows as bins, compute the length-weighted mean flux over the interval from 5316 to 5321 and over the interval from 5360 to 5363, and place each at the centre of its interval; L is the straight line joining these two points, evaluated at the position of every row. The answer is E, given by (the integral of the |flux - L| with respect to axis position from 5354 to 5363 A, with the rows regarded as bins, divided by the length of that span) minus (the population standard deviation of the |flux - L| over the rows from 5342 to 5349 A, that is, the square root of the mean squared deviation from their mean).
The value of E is 0.27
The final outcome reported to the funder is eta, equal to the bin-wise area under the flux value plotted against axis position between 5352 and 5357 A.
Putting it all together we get 30.7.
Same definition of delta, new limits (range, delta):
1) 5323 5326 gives 15.5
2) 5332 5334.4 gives 13.2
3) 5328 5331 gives 15.4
